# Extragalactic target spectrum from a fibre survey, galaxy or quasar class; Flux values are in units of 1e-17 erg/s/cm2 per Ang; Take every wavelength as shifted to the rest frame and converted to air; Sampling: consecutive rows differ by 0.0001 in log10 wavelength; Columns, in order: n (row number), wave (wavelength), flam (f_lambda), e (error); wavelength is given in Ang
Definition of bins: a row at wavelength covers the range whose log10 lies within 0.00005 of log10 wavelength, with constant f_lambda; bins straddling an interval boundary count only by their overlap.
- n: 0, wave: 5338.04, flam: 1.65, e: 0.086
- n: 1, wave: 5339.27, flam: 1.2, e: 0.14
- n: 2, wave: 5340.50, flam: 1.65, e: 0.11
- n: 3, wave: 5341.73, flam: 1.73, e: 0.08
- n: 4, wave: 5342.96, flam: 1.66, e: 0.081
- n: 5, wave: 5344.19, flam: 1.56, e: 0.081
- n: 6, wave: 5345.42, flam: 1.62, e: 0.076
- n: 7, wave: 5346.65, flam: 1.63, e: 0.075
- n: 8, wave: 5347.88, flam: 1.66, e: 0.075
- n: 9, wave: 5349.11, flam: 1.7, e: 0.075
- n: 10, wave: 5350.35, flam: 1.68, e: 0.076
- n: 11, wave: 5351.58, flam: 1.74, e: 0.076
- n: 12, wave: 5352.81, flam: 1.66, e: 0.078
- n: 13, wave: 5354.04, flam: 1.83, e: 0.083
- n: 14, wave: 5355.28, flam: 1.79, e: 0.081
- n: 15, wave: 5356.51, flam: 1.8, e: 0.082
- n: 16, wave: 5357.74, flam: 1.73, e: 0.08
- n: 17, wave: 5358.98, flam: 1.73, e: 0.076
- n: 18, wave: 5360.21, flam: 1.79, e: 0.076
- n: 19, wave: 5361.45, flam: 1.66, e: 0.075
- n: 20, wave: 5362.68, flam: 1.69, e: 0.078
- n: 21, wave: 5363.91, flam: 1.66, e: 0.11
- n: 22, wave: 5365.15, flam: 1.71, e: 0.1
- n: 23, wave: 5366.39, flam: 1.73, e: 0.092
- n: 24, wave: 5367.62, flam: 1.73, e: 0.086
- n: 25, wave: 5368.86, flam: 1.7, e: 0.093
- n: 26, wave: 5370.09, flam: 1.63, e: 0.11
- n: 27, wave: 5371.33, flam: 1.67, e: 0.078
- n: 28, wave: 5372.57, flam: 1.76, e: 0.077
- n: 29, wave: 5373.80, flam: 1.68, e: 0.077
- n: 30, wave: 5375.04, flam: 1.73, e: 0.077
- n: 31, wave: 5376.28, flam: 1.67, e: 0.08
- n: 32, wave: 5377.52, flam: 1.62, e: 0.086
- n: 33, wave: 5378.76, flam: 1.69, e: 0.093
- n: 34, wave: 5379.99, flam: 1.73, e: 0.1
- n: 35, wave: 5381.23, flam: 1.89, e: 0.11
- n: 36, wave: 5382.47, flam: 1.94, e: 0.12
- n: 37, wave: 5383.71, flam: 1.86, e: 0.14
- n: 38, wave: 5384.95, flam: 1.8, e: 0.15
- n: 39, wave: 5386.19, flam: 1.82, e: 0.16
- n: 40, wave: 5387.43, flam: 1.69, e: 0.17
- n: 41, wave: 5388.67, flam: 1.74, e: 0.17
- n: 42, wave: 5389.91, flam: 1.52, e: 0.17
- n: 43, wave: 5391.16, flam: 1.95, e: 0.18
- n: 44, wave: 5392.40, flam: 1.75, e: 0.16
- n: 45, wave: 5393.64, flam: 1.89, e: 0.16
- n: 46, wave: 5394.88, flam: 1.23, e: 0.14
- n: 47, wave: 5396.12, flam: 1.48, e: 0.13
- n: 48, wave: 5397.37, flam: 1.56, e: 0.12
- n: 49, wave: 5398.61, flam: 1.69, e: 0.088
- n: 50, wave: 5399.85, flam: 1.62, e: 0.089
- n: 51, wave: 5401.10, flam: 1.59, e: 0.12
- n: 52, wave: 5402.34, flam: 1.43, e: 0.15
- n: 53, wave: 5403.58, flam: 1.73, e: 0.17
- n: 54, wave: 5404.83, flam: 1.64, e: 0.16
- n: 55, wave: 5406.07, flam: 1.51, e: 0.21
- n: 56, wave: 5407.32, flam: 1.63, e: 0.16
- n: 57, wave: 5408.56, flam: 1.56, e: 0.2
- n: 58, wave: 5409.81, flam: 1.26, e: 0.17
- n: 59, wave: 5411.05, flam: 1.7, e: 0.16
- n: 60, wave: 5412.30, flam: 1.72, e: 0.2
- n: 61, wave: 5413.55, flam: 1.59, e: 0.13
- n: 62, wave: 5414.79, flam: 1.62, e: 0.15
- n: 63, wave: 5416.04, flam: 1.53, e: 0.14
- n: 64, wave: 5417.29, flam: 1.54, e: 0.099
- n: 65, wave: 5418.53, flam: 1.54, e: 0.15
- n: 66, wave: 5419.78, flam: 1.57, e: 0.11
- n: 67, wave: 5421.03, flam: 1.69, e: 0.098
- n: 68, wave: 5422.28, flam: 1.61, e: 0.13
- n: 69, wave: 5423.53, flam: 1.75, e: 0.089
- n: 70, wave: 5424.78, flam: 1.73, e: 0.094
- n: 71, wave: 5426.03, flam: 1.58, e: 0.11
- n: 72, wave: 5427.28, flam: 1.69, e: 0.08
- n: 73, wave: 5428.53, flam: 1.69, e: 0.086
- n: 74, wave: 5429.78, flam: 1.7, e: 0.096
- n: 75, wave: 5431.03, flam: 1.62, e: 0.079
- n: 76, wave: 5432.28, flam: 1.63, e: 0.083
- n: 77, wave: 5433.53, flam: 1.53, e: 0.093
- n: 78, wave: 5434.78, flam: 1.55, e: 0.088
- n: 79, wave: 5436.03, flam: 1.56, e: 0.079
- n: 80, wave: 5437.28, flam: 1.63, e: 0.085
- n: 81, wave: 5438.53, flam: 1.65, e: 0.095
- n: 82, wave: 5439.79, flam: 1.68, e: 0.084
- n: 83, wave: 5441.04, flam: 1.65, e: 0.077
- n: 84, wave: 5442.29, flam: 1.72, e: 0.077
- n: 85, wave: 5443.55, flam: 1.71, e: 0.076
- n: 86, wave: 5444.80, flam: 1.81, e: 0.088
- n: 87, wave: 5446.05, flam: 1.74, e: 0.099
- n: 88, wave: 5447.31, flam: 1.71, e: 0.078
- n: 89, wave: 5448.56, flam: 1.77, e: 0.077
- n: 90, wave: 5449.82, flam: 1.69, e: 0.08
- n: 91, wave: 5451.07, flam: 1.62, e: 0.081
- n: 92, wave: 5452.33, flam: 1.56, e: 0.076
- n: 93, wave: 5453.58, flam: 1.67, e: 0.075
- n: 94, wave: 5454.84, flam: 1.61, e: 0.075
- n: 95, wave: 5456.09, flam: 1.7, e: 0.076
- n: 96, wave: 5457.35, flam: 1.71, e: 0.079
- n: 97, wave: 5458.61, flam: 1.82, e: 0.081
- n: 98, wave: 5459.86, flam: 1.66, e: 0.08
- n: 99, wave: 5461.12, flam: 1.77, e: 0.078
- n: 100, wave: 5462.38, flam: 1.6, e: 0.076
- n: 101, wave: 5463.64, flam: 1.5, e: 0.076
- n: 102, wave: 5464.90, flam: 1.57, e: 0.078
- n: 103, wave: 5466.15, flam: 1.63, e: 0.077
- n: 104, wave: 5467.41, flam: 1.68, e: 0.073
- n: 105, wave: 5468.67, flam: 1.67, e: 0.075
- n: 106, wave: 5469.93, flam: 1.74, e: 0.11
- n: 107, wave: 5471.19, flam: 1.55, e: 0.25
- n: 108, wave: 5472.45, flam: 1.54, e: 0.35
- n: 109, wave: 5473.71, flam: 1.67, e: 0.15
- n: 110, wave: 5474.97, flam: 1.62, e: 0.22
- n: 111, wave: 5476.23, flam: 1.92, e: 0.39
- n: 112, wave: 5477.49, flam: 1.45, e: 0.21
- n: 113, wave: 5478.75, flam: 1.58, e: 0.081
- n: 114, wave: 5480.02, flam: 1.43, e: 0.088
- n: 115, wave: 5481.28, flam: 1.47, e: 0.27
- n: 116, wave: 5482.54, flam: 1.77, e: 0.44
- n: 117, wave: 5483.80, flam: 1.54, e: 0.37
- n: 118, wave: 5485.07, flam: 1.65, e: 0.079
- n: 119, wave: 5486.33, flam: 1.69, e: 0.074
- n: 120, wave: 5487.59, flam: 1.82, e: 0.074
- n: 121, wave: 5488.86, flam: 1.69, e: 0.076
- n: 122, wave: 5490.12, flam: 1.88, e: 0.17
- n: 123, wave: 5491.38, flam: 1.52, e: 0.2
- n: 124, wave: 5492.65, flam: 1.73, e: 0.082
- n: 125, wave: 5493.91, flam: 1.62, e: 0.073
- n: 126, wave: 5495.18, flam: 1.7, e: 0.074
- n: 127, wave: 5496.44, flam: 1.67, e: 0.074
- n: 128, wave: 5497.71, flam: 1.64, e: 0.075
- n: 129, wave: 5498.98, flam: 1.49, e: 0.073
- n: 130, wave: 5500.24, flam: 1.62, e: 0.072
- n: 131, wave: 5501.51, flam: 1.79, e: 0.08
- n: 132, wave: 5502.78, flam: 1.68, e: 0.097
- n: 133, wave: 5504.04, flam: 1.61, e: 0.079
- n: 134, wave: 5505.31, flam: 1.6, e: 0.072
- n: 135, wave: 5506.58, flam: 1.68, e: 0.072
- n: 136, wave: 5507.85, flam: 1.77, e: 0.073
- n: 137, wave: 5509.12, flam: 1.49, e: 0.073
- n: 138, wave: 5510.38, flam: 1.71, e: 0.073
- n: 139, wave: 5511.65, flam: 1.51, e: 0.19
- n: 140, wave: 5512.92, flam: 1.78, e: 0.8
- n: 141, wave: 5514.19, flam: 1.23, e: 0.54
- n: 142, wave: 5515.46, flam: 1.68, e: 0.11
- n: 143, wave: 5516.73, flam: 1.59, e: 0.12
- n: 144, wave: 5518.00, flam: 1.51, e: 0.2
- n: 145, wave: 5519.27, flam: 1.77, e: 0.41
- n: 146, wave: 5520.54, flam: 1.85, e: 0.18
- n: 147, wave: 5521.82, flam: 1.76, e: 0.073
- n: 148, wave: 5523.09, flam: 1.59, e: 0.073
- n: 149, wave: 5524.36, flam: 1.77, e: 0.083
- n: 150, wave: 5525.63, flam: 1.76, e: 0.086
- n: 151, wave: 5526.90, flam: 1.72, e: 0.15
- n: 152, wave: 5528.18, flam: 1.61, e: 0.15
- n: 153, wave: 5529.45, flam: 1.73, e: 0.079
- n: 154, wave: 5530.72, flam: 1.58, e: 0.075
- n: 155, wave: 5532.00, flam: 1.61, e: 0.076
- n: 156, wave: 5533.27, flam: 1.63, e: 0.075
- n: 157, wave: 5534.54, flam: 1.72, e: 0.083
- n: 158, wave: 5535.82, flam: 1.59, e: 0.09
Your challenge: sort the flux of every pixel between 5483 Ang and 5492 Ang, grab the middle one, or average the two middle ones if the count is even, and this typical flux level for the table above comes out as 1.69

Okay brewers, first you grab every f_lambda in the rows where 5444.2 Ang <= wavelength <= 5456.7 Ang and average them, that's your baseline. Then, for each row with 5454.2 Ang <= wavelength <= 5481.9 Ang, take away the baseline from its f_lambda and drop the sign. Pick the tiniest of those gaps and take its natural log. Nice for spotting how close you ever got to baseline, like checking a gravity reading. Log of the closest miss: -4.8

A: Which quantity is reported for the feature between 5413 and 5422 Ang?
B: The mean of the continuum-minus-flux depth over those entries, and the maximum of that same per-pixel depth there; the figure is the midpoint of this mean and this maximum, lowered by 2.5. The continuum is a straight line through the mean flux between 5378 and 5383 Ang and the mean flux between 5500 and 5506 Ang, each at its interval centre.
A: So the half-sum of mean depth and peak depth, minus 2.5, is -2.29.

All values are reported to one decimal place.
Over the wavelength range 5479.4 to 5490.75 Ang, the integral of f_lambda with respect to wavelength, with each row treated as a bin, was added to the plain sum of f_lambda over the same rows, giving 33.8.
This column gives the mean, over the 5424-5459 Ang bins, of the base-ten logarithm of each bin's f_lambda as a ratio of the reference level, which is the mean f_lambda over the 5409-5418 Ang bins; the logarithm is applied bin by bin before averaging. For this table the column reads 0.027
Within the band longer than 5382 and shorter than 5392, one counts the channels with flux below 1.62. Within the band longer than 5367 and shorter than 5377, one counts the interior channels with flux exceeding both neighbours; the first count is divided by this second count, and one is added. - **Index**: 1.5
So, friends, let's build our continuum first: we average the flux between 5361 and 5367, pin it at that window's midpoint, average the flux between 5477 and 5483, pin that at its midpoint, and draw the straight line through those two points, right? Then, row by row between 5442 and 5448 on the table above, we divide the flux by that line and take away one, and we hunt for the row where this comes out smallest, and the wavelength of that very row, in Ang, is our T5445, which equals 5443.55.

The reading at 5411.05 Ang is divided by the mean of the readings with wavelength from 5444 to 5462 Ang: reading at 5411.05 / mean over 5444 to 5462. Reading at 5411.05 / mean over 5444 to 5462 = 1.00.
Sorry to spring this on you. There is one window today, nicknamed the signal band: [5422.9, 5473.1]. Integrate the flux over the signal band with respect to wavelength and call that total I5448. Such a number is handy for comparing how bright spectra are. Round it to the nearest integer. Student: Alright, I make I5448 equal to 83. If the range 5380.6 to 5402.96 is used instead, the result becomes 38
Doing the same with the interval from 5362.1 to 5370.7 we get 15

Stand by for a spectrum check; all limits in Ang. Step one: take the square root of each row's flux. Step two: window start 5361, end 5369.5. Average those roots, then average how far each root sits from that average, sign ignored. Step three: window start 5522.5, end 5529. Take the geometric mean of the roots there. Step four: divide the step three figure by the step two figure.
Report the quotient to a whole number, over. 145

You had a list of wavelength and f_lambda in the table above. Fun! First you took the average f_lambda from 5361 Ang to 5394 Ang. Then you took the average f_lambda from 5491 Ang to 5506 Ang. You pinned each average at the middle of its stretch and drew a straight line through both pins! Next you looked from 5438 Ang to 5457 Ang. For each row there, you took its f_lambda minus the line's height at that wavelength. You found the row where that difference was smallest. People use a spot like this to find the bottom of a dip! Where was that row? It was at 5452.33 Ang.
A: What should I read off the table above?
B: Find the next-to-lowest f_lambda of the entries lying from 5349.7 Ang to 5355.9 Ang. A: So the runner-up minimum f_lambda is 1.68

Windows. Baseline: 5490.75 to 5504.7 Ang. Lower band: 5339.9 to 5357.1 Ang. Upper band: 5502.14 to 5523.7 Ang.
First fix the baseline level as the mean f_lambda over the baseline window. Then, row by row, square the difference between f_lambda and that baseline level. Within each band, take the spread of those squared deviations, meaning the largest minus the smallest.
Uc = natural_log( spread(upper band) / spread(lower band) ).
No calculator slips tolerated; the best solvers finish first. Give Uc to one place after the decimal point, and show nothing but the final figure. 1.6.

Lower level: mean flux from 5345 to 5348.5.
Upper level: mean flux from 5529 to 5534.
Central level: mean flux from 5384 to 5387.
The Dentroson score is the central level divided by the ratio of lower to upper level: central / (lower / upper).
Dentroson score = 1.81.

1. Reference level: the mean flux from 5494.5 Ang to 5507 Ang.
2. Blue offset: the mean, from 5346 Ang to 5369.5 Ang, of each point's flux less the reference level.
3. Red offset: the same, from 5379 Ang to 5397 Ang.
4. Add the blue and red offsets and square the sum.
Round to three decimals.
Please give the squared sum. 0.024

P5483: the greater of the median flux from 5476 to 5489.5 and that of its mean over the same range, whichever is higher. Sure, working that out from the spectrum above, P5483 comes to 1.650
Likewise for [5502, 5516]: 1.680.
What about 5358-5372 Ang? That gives 1.700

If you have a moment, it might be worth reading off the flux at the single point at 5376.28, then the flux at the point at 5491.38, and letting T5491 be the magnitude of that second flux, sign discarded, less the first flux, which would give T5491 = -0.15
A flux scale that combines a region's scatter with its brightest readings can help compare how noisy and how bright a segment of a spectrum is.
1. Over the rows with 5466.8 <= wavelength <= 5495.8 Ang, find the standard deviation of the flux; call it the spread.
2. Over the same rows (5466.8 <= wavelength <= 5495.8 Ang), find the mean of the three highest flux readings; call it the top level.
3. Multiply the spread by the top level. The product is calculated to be 0.24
